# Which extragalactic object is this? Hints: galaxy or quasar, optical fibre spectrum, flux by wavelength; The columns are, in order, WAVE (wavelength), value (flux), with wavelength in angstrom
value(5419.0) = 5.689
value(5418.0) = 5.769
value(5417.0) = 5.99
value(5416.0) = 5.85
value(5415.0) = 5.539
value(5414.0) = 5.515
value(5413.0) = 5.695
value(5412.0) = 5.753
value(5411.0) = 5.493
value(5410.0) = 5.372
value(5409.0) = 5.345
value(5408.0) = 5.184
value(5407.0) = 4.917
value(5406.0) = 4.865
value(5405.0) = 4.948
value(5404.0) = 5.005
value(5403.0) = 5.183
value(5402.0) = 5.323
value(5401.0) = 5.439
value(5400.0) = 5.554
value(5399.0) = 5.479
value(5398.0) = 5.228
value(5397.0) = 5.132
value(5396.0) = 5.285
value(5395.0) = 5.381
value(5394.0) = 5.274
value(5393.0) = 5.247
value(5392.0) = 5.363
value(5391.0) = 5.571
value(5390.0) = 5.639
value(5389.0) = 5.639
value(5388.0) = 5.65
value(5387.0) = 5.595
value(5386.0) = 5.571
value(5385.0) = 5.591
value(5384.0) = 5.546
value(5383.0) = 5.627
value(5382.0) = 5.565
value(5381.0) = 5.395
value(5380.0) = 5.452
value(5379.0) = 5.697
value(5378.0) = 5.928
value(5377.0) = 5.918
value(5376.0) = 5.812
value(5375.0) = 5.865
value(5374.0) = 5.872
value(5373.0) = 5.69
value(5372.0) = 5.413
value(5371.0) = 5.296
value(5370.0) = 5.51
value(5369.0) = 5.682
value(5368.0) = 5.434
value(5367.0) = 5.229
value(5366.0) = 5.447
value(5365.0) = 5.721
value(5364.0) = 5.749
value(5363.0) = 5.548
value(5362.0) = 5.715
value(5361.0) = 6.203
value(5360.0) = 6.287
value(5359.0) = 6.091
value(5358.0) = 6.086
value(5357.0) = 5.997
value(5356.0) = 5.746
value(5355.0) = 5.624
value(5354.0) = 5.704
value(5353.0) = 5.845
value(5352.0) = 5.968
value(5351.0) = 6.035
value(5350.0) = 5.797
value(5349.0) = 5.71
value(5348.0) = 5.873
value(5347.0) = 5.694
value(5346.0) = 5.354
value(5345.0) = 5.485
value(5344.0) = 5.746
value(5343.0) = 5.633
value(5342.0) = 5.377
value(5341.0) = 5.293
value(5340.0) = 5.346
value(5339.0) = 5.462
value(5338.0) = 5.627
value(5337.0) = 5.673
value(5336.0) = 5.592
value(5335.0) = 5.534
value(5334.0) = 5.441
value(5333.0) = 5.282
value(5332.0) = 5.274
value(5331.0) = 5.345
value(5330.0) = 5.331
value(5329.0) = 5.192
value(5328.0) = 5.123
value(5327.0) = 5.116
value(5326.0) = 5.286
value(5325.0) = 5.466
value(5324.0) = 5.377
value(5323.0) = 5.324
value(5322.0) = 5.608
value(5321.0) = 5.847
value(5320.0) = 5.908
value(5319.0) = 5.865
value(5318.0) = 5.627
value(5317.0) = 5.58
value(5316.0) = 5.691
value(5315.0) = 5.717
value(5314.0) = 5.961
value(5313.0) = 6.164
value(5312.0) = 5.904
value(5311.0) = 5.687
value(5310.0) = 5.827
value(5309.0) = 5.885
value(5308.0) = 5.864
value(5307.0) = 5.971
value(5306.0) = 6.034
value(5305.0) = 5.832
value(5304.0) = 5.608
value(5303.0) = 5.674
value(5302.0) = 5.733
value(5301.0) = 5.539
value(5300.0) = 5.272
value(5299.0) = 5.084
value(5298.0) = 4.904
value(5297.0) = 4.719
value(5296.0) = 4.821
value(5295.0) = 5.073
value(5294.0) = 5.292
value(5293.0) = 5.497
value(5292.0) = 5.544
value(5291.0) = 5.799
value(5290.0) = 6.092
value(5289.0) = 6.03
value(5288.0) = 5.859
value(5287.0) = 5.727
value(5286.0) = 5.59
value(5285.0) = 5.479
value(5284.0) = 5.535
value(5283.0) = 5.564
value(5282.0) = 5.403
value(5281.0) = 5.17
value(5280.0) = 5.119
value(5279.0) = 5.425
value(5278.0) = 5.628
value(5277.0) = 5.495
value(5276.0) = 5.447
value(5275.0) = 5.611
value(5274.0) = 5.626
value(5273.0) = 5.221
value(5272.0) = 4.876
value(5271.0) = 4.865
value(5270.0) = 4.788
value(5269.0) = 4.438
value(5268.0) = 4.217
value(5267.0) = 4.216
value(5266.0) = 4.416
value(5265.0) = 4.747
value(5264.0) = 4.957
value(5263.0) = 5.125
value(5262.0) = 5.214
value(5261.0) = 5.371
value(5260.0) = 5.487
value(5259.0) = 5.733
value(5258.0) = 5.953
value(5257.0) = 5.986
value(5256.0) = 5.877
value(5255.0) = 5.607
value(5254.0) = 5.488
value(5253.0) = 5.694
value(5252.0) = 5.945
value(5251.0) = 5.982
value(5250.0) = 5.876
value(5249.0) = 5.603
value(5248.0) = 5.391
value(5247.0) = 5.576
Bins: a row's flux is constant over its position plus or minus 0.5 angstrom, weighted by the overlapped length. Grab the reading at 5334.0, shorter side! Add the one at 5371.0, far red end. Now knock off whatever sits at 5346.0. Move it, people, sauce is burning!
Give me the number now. 5.38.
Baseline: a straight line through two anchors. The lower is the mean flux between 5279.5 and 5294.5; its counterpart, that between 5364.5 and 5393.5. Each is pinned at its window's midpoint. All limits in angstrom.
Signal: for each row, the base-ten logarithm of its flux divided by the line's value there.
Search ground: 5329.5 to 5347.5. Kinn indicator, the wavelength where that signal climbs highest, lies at 5344.0 angstrom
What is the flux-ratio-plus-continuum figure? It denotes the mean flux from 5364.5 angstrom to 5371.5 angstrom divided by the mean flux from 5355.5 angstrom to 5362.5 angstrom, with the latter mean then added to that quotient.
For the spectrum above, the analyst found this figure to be 6.9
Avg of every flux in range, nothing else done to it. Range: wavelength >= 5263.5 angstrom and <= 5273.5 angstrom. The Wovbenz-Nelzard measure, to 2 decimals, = 4.67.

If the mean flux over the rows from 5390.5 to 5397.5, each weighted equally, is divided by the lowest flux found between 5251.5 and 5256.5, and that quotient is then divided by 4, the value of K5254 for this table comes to 0.242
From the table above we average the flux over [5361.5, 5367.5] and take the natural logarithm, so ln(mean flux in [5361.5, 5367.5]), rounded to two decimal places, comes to 1.72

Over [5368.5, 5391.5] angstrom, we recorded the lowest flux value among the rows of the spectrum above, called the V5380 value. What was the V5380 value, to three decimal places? 5.296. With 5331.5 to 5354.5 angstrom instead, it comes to 5.274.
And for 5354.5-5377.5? 5.229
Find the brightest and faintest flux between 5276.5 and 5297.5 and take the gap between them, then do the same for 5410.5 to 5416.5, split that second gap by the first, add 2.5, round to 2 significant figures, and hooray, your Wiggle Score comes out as 2.8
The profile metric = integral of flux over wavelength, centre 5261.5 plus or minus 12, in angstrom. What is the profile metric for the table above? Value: 126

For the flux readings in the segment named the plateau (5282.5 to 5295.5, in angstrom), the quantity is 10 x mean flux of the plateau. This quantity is 56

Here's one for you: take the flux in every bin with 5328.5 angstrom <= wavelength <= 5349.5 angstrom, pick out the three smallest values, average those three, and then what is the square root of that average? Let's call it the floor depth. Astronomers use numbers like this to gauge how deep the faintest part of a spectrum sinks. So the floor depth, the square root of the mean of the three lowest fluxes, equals 2.29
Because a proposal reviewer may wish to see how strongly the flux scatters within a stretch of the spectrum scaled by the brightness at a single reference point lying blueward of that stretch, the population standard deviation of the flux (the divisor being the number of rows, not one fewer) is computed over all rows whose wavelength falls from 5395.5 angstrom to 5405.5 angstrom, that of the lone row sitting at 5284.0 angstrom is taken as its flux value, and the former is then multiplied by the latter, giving 1.05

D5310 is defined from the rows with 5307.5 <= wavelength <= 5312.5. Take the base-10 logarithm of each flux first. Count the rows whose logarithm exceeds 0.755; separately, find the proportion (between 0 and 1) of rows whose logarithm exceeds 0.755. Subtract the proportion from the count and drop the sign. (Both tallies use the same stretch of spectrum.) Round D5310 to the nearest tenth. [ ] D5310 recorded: 3.2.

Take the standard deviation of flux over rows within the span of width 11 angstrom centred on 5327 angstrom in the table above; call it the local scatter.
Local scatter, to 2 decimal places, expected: 0.14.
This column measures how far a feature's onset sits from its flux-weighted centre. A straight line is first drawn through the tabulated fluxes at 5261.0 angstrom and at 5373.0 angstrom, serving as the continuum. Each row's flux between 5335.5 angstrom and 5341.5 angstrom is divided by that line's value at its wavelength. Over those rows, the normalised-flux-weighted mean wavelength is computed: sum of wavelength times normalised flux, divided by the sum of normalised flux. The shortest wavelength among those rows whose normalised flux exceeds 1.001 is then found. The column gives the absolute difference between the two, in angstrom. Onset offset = 2.5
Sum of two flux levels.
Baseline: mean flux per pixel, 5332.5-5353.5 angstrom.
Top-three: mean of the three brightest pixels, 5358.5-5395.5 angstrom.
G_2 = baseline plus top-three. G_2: 11.8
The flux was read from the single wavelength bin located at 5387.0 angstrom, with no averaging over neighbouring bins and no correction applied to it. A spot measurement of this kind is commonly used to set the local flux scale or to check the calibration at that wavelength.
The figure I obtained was 5.595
